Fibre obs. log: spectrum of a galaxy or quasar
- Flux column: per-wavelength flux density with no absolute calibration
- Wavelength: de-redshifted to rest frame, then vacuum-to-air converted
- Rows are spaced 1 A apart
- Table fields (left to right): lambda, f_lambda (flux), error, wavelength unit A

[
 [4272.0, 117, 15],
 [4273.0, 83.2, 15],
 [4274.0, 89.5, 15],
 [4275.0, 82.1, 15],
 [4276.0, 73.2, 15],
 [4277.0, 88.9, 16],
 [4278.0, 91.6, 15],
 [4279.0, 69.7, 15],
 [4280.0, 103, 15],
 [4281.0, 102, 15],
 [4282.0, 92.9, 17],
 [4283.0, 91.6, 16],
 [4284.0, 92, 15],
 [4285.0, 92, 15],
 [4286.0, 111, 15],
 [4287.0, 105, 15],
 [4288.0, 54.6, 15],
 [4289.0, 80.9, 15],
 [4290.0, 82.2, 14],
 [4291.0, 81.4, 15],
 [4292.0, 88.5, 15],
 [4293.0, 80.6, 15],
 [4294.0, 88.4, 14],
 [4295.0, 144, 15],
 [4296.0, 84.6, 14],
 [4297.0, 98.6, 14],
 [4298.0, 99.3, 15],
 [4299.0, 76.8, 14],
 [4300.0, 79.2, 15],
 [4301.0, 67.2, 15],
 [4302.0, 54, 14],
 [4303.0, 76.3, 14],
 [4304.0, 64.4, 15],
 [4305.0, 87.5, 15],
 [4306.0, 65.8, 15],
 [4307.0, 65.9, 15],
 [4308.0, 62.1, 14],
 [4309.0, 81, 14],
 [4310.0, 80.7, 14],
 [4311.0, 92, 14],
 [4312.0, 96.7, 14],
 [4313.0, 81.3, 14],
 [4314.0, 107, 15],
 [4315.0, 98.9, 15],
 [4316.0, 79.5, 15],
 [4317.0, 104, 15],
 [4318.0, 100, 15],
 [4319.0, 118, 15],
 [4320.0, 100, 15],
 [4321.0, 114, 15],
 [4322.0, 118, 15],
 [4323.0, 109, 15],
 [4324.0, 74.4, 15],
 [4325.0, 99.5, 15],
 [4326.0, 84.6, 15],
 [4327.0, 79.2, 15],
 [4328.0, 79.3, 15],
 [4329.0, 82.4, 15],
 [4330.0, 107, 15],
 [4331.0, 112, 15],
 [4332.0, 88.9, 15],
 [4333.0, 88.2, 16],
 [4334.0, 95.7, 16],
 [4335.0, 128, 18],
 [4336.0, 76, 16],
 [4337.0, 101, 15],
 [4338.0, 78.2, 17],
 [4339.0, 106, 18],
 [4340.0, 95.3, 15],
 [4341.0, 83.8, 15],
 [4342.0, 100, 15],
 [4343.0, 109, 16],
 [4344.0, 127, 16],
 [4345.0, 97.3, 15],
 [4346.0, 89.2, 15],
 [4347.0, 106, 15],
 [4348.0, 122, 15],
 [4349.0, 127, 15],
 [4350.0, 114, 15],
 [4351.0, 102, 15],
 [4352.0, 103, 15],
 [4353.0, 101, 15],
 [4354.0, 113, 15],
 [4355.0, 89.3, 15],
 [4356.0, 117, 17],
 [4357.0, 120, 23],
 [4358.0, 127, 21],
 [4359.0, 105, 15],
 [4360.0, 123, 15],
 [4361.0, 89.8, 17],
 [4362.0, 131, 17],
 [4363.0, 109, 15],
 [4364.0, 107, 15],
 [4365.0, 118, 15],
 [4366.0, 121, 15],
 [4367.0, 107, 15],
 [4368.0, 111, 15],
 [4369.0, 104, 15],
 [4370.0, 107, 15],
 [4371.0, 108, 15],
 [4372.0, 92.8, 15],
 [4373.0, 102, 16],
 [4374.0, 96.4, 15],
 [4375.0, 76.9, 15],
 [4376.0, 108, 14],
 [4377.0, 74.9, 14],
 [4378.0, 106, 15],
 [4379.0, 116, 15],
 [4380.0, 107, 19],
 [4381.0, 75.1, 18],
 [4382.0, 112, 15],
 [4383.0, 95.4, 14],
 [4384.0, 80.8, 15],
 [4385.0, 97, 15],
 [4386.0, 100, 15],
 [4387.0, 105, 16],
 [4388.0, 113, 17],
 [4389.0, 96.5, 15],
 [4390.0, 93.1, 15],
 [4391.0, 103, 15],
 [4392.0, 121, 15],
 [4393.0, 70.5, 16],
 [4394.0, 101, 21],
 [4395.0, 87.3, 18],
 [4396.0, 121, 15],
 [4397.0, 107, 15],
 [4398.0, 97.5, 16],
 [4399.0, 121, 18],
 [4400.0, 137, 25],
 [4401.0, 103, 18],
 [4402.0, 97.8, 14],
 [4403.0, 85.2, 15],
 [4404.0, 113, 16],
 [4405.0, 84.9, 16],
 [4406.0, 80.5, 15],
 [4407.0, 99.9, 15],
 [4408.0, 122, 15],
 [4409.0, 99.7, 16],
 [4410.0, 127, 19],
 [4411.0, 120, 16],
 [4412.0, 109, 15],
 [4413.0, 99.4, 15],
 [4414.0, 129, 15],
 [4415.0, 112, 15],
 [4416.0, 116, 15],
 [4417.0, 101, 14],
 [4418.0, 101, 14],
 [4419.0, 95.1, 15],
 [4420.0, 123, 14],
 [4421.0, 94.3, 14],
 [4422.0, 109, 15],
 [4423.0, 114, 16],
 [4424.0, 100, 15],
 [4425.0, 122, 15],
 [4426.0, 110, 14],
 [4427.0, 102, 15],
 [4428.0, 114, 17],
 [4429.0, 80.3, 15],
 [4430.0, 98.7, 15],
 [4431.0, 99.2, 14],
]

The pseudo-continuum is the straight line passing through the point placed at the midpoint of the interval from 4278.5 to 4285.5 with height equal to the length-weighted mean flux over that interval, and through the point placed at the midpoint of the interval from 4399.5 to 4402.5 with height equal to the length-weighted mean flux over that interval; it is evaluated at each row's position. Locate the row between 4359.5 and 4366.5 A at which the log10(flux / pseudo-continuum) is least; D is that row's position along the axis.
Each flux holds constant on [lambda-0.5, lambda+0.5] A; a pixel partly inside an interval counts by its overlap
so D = 4361.0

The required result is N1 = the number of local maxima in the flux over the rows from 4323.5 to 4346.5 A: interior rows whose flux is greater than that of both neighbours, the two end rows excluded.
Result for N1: 6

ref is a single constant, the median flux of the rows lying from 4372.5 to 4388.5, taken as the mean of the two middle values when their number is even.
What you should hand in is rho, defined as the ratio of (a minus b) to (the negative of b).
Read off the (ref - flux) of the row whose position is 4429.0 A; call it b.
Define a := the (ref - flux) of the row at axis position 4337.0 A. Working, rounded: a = 0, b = 21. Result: 1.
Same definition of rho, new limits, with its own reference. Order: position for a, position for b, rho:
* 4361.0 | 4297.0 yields -4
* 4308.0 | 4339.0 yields 9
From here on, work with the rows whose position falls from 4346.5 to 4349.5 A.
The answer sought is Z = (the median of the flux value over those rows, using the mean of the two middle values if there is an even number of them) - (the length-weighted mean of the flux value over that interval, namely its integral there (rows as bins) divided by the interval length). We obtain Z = 4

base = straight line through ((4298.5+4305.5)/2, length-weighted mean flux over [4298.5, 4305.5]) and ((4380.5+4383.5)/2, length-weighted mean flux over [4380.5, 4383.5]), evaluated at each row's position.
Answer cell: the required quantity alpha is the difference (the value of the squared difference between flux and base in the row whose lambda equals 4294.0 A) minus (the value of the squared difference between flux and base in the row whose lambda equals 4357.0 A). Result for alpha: -731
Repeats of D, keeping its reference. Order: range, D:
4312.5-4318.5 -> 4316.0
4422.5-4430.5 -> 4429.0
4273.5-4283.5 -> 4279.0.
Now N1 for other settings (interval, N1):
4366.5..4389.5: 7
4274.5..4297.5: 6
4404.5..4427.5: 7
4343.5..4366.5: 6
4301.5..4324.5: 9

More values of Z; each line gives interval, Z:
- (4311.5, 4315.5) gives 2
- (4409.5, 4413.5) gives 1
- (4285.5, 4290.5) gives -5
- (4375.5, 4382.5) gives 7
